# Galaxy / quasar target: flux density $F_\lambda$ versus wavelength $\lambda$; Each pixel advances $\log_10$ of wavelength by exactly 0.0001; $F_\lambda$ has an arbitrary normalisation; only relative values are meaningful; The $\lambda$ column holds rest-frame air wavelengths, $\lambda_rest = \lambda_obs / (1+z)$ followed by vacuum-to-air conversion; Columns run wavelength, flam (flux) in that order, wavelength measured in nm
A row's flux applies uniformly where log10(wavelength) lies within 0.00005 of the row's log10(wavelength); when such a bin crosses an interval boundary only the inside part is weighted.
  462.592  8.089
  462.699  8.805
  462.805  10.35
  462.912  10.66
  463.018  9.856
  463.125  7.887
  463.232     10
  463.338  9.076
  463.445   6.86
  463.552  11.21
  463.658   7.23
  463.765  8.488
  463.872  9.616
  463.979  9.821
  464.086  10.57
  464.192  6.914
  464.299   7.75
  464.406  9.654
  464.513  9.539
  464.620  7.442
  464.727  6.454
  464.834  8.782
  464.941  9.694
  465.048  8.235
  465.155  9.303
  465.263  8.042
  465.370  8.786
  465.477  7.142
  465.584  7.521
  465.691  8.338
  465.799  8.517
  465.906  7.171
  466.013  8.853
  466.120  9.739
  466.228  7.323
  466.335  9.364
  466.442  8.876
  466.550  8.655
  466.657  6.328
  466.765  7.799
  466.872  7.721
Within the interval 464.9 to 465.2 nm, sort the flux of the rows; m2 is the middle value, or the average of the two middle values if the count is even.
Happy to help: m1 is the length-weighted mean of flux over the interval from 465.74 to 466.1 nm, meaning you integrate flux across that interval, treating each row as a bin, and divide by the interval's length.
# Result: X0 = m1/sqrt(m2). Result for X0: 2.7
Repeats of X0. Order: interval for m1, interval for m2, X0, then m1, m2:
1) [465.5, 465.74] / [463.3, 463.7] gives 2.7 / 7.8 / 8.2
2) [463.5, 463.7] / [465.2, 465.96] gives 3.3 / 9.4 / 8.0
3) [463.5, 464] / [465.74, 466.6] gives 3.1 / 9.2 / 8.8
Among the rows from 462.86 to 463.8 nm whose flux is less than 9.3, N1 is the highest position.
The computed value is 463.765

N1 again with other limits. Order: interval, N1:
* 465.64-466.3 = 466.228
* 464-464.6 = 464.299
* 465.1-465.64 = 465.584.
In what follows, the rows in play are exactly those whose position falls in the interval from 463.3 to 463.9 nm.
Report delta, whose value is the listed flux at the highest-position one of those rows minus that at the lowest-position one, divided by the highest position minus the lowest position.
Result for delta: 1.0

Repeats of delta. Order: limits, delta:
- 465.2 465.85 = 0.9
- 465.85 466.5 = 3.2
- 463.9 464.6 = -0.5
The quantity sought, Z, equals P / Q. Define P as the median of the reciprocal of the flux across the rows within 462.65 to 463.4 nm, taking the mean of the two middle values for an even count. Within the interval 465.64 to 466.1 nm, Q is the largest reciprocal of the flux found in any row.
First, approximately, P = 0.101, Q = 0.139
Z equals 0.73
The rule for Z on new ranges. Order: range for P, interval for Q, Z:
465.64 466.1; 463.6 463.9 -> 0.86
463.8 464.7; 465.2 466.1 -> 0.75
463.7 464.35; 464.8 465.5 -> 0.79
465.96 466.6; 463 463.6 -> 0.77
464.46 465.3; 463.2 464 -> 0.81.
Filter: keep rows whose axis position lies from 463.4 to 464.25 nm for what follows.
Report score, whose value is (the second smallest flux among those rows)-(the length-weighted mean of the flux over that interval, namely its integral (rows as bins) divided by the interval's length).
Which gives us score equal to -1.9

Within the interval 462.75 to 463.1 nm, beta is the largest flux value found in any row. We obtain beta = 10.66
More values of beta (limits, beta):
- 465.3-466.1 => 8.853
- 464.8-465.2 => 9.694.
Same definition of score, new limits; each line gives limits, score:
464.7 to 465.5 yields -1.3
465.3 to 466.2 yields -1.1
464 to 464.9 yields -1.5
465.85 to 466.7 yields -1.2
